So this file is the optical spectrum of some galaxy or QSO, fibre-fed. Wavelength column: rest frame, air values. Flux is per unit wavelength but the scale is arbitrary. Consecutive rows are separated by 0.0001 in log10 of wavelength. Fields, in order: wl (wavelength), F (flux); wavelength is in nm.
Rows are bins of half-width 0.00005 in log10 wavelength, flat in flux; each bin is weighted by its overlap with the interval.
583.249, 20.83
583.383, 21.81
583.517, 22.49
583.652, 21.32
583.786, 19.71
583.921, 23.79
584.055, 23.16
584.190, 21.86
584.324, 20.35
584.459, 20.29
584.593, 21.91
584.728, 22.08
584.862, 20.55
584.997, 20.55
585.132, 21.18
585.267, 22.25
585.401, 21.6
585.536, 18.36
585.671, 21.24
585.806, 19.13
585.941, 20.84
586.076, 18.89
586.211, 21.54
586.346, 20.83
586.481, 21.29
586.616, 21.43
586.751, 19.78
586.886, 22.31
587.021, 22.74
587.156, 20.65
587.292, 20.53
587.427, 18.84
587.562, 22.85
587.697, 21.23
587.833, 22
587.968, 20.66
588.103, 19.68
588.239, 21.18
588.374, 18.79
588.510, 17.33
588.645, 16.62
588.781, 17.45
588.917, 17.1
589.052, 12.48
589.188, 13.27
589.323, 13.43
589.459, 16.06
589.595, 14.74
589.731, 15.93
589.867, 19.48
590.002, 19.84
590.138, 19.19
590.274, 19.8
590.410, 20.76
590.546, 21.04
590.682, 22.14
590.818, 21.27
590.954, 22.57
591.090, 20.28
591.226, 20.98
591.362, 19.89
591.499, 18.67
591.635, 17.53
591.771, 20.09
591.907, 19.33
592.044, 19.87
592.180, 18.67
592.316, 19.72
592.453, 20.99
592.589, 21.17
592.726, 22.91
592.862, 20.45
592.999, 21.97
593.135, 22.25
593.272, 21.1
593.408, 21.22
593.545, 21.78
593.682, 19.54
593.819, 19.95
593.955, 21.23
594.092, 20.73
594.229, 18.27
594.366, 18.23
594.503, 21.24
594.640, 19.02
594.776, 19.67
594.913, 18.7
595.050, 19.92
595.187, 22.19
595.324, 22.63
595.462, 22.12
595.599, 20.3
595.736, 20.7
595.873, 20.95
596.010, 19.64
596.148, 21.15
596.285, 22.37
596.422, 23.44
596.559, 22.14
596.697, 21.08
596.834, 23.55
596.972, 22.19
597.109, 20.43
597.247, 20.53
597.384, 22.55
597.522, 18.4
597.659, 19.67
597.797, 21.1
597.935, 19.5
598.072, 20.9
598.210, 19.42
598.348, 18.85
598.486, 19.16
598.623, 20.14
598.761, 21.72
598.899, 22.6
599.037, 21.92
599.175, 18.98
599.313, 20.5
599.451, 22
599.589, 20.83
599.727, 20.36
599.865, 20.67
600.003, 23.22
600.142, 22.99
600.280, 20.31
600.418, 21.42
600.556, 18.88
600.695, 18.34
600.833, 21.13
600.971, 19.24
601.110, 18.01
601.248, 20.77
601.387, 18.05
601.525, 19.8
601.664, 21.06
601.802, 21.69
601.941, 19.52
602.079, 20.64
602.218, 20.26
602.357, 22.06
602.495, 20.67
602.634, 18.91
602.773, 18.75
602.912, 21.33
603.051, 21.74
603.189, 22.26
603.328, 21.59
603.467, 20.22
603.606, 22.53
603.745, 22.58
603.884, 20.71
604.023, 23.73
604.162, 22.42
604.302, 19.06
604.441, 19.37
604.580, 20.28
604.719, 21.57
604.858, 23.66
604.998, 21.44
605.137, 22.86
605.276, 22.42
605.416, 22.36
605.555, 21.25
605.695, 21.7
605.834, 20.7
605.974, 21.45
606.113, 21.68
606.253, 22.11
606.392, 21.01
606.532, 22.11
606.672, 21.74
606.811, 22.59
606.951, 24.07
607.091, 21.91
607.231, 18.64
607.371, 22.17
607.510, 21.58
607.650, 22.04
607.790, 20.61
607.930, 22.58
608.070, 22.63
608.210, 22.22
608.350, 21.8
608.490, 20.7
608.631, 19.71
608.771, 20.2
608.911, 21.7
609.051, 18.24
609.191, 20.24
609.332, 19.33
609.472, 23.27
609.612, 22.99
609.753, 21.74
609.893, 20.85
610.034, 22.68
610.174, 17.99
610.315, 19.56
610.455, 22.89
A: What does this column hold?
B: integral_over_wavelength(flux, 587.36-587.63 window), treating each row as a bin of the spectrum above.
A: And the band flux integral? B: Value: 5.6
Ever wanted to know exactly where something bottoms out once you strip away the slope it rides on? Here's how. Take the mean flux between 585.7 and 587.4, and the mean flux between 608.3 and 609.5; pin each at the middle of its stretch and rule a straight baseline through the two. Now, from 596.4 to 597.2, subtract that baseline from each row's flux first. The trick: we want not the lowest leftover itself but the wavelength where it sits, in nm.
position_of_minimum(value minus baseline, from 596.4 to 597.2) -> 597.109 nm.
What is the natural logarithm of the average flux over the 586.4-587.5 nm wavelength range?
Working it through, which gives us 3.04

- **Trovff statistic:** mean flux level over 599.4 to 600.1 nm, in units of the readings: 21.4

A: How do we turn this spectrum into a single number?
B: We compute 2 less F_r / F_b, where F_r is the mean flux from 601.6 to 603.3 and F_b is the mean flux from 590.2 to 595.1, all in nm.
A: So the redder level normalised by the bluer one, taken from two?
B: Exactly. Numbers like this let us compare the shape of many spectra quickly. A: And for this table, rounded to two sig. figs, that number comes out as 0.98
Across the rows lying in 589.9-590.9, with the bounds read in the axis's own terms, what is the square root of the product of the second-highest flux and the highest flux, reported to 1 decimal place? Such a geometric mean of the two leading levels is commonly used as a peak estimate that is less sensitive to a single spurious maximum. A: 21.7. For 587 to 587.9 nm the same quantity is 22.8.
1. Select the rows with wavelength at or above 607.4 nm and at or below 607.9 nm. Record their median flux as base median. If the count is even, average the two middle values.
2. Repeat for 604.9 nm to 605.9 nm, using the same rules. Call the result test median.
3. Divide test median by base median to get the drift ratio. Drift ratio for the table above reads 1.01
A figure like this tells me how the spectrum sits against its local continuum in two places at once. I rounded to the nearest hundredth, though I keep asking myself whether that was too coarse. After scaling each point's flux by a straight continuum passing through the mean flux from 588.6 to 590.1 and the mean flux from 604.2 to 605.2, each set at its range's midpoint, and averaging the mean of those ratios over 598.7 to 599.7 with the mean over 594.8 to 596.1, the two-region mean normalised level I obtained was 1.12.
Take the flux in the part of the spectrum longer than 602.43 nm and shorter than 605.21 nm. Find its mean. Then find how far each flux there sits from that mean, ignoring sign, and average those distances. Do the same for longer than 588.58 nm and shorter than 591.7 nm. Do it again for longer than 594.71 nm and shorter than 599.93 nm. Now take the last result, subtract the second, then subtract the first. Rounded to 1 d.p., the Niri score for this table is -2.6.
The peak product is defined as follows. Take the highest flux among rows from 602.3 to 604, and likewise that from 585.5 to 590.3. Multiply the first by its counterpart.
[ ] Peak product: 516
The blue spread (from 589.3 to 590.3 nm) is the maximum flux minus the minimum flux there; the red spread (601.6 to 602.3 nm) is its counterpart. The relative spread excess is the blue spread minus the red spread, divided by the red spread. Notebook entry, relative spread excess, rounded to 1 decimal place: 2.0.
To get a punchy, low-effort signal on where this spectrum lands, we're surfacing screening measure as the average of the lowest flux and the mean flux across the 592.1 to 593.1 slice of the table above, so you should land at 19.8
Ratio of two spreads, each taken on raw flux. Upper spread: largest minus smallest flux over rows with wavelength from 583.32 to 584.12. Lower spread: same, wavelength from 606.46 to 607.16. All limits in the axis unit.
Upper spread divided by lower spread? 1.8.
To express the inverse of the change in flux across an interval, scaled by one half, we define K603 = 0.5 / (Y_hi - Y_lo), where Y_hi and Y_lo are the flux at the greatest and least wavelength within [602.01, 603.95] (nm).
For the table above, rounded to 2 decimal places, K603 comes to 7.14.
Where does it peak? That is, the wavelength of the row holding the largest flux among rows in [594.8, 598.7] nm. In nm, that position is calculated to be 596.834 nm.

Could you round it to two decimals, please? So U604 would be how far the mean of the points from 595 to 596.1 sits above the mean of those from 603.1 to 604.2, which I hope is -0.95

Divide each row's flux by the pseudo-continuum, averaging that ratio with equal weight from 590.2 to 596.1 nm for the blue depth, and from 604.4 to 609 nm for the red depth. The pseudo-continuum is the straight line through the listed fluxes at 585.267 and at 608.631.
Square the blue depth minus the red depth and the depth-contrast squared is 0.0159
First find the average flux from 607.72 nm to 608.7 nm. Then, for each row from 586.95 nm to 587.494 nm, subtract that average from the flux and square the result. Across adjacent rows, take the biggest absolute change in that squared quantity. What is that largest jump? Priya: 6.0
